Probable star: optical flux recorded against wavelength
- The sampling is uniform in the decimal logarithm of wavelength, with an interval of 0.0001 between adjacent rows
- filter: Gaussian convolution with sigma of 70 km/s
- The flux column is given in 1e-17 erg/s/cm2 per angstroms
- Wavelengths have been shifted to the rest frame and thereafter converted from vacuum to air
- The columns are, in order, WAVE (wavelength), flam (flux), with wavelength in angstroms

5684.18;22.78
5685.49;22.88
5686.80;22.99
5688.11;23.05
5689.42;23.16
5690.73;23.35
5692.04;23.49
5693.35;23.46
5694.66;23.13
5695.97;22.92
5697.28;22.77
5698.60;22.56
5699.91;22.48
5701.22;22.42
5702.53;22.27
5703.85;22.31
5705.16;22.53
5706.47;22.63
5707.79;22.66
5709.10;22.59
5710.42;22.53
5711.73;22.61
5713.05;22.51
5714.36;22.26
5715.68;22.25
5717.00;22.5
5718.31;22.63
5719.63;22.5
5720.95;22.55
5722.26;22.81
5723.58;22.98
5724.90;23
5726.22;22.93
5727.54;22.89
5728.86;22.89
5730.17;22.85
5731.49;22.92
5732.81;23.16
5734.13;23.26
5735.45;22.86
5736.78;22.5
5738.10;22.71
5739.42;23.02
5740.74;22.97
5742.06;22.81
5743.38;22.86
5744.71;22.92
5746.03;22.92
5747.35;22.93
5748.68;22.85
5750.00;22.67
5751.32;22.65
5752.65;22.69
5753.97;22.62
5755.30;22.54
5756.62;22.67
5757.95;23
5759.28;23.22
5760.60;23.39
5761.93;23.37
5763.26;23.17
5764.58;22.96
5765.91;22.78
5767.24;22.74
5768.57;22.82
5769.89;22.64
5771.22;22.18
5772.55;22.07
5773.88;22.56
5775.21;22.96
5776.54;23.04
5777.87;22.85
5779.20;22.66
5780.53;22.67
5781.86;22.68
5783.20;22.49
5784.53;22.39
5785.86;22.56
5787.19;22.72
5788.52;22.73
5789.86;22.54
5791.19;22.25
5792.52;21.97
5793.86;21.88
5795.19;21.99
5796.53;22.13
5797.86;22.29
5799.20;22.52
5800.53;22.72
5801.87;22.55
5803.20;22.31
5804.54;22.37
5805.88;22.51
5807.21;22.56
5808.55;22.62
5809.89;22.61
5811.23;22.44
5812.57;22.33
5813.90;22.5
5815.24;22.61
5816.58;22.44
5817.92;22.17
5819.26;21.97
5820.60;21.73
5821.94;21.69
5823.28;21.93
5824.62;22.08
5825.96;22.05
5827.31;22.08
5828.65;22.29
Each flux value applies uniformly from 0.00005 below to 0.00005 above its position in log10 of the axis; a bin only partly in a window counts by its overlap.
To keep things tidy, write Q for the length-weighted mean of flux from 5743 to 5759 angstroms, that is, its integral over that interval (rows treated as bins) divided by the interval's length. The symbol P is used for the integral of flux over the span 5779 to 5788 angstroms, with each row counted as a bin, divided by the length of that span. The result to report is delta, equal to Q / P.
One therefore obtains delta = 1.008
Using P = 22.6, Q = 22.77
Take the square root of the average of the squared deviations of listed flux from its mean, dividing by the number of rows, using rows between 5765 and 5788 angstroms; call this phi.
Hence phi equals 0.24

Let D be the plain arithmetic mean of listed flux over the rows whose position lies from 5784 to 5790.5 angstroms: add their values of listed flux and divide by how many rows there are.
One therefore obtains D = 22.6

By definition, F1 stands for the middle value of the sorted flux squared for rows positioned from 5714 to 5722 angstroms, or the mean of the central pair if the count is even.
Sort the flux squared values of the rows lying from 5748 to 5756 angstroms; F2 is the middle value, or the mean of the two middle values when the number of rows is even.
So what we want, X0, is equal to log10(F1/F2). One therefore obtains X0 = -0.006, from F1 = 506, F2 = 513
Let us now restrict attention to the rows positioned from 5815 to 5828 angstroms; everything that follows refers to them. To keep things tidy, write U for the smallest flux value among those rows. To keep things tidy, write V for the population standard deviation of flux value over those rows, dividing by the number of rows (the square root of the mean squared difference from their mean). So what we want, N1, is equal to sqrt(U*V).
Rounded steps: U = 21.69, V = 0.27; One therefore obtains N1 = 2.420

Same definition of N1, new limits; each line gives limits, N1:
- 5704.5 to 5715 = 1.613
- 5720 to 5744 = 2.003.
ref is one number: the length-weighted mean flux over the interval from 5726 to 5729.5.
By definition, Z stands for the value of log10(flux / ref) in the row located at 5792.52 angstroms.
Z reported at -0.0177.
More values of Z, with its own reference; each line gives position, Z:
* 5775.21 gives 0.0014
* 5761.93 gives 0.0091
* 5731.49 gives 0.0007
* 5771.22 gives -0.0136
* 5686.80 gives 0.0020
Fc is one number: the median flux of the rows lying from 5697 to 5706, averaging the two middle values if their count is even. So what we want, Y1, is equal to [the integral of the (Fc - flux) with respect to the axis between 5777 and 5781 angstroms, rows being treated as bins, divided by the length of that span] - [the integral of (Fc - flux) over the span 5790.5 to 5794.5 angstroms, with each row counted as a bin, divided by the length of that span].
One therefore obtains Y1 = -0.7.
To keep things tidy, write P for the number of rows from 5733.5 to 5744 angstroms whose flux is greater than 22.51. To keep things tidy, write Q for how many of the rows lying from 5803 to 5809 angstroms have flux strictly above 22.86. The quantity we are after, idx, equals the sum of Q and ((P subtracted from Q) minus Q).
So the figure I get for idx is -7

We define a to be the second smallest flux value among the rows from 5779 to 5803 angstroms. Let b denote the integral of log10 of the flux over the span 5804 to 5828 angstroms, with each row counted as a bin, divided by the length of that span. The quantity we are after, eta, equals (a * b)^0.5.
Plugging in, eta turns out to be 5.44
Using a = 21.97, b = 1.35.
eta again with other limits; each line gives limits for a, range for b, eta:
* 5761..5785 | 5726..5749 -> 5.49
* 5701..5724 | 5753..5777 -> 5.50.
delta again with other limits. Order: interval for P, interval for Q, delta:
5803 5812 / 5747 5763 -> 1.018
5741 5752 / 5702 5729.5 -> 0.990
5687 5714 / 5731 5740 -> 1.006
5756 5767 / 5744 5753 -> 0.989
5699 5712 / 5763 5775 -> 1.007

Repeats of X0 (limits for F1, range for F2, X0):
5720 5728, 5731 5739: 0.001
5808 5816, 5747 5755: -0.005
